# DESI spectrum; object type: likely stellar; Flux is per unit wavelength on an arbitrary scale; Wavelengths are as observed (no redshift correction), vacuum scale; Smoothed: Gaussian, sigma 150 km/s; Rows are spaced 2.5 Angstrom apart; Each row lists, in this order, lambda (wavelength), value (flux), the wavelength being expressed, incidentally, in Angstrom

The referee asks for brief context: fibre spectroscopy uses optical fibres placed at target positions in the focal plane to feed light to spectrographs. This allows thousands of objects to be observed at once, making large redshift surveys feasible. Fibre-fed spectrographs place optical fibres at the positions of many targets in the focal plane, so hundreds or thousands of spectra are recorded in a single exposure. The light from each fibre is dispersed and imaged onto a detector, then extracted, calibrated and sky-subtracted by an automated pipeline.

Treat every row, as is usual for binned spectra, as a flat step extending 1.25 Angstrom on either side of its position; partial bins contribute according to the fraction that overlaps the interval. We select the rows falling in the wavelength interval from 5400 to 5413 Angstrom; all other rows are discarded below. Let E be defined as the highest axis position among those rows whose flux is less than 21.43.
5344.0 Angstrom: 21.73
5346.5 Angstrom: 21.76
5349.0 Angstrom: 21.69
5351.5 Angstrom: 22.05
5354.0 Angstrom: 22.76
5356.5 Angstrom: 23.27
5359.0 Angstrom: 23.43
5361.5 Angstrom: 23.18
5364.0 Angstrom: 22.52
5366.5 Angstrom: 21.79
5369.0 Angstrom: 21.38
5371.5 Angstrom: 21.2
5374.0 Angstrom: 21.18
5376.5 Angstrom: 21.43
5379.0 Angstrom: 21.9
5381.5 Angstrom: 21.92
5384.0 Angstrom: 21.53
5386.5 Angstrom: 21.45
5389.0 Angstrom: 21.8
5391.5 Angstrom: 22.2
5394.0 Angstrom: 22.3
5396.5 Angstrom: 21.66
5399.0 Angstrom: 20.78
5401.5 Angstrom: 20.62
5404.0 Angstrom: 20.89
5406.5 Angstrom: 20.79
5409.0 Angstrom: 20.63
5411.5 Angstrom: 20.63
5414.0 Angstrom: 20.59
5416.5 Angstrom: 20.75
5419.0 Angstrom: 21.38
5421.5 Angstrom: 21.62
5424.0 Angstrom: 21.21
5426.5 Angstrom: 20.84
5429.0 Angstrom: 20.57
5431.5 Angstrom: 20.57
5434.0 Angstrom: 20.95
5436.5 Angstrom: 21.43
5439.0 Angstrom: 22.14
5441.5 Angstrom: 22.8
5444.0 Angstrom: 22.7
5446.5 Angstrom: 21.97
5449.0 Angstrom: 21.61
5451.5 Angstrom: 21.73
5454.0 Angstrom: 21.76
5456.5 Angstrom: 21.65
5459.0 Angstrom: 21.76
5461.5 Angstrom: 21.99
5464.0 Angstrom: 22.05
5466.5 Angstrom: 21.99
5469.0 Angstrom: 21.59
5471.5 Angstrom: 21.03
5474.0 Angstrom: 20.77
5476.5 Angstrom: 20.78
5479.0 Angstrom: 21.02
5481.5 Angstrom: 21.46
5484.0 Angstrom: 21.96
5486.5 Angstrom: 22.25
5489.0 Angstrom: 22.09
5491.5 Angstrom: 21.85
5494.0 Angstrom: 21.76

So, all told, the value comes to 5411.5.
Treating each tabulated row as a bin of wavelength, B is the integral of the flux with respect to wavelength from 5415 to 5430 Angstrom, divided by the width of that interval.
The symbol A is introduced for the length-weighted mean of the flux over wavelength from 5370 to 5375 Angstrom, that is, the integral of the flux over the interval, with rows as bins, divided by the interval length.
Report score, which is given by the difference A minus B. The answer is 0.14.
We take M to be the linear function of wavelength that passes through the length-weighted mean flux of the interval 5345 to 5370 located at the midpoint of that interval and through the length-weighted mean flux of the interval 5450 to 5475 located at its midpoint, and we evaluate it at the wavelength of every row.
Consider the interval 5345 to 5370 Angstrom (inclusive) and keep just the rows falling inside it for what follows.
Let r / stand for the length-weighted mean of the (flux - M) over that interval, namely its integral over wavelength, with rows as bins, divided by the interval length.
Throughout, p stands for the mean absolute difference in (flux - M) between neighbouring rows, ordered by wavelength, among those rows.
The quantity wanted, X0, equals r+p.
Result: 0.43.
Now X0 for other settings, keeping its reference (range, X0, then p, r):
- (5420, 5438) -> -0.51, 0.32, -0.8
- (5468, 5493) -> 0.27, 0.30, 0.0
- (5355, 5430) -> -0.32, 0.30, -0.6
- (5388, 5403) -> -0.14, 0.43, -0.6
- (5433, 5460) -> 0.46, 0.34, 0.1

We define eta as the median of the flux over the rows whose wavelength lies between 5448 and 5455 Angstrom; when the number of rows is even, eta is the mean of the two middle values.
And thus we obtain 21.7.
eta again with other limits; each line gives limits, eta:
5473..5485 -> 21.0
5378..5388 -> 21.7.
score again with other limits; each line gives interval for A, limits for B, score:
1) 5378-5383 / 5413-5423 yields 0.79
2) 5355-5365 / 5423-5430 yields 2.23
